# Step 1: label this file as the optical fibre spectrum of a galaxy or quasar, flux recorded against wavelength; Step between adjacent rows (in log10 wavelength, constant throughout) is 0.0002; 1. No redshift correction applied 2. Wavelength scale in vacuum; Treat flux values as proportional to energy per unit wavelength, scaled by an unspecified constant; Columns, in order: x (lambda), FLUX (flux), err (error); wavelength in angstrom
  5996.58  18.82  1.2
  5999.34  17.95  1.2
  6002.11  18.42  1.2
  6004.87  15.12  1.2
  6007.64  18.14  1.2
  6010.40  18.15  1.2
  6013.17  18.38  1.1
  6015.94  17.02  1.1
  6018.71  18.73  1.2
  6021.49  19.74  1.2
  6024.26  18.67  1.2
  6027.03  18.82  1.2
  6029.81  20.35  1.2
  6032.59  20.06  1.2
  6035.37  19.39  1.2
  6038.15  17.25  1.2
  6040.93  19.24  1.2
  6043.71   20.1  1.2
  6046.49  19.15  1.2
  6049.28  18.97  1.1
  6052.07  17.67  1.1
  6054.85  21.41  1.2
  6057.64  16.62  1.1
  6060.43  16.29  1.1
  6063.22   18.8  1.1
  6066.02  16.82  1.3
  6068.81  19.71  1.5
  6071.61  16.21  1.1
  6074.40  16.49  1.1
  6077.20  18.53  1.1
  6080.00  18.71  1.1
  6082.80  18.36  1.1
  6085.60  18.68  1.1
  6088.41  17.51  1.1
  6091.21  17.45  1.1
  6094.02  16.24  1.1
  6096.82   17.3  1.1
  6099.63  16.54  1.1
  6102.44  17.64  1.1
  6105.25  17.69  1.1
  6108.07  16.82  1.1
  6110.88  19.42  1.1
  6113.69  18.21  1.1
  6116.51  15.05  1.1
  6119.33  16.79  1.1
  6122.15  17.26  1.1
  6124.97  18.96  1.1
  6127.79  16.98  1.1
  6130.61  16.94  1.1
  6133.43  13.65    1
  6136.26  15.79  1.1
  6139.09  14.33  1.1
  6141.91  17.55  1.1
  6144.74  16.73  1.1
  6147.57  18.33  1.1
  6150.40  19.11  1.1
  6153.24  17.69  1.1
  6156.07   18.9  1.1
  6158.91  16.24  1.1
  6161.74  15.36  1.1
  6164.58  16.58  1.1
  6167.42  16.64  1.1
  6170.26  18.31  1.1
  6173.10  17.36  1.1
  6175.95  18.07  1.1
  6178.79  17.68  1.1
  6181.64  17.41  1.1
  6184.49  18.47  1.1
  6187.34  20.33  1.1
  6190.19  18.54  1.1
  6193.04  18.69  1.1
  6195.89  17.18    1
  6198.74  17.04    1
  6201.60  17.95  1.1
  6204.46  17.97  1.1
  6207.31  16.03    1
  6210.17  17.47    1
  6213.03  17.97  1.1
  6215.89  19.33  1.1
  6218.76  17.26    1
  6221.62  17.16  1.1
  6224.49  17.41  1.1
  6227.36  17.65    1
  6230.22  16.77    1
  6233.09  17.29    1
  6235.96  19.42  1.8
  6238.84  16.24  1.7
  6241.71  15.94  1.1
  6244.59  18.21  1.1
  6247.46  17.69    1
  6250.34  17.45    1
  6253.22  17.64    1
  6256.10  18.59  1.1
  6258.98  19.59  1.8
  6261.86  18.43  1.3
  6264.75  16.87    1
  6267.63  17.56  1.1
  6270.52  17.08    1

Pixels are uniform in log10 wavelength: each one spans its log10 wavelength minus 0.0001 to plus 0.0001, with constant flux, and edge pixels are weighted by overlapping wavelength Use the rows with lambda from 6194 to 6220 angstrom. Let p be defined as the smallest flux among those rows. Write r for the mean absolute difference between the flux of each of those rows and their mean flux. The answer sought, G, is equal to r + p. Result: 16.7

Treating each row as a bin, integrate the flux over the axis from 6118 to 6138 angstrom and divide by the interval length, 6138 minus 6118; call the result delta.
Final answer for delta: 16.6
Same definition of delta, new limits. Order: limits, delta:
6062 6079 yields 17.8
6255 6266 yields 18.4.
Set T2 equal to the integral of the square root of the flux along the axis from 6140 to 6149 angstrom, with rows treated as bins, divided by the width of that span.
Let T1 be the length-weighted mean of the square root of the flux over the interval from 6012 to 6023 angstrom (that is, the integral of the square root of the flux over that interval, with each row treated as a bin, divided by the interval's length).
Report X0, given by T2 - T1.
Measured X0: -0.13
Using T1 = 4.30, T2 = 4.17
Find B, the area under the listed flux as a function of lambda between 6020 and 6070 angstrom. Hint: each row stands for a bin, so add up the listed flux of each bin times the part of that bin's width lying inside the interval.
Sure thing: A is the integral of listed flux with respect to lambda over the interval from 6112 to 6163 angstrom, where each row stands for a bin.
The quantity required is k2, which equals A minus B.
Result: -80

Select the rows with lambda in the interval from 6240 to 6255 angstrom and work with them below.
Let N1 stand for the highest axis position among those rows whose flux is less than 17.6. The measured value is 6250.34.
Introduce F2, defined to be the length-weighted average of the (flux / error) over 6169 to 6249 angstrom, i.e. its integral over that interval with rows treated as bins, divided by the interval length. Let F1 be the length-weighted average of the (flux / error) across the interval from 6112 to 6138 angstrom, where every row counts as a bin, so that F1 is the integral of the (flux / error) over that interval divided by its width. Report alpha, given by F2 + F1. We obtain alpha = 31.4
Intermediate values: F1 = 15.2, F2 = 16.2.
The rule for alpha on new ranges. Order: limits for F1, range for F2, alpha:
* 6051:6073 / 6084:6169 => 30.8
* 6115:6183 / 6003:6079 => 31.1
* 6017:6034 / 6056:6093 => 31.7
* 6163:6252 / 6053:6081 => 31.6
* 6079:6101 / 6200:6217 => 32.6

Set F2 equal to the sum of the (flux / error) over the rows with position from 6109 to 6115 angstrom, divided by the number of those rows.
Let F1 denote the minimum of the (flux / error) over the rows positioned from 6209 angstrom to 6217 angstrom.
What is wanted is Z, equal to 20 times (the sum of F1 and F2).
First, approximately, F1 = 16.3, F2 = 17.1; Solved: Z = 669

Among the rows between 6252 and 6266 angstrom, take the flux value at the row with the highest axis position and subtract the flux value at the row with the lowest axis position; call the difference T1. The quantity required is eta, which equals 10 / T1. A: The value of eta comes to -13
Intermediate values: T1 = -1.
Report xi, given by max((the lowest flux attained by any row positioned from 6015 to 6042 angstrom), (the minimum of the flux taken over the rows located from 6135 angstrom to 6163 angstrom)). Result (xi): 17.0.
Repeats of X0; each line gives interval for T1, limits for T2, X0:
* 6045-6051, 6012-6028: -0.05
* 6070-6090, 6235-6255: -0.04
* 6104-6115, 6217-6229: -0.07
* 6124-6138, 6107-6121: 0.12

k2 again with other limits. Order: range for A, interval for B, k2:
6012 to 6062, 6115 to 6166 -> 82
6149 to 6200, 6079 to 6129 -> 29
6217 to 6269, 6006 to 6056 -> -30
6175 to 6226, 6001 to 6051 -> -20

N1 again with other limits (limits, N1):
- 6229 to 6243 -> 6241.71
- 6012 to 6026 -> 6015.94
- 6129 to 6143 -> 6141.91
